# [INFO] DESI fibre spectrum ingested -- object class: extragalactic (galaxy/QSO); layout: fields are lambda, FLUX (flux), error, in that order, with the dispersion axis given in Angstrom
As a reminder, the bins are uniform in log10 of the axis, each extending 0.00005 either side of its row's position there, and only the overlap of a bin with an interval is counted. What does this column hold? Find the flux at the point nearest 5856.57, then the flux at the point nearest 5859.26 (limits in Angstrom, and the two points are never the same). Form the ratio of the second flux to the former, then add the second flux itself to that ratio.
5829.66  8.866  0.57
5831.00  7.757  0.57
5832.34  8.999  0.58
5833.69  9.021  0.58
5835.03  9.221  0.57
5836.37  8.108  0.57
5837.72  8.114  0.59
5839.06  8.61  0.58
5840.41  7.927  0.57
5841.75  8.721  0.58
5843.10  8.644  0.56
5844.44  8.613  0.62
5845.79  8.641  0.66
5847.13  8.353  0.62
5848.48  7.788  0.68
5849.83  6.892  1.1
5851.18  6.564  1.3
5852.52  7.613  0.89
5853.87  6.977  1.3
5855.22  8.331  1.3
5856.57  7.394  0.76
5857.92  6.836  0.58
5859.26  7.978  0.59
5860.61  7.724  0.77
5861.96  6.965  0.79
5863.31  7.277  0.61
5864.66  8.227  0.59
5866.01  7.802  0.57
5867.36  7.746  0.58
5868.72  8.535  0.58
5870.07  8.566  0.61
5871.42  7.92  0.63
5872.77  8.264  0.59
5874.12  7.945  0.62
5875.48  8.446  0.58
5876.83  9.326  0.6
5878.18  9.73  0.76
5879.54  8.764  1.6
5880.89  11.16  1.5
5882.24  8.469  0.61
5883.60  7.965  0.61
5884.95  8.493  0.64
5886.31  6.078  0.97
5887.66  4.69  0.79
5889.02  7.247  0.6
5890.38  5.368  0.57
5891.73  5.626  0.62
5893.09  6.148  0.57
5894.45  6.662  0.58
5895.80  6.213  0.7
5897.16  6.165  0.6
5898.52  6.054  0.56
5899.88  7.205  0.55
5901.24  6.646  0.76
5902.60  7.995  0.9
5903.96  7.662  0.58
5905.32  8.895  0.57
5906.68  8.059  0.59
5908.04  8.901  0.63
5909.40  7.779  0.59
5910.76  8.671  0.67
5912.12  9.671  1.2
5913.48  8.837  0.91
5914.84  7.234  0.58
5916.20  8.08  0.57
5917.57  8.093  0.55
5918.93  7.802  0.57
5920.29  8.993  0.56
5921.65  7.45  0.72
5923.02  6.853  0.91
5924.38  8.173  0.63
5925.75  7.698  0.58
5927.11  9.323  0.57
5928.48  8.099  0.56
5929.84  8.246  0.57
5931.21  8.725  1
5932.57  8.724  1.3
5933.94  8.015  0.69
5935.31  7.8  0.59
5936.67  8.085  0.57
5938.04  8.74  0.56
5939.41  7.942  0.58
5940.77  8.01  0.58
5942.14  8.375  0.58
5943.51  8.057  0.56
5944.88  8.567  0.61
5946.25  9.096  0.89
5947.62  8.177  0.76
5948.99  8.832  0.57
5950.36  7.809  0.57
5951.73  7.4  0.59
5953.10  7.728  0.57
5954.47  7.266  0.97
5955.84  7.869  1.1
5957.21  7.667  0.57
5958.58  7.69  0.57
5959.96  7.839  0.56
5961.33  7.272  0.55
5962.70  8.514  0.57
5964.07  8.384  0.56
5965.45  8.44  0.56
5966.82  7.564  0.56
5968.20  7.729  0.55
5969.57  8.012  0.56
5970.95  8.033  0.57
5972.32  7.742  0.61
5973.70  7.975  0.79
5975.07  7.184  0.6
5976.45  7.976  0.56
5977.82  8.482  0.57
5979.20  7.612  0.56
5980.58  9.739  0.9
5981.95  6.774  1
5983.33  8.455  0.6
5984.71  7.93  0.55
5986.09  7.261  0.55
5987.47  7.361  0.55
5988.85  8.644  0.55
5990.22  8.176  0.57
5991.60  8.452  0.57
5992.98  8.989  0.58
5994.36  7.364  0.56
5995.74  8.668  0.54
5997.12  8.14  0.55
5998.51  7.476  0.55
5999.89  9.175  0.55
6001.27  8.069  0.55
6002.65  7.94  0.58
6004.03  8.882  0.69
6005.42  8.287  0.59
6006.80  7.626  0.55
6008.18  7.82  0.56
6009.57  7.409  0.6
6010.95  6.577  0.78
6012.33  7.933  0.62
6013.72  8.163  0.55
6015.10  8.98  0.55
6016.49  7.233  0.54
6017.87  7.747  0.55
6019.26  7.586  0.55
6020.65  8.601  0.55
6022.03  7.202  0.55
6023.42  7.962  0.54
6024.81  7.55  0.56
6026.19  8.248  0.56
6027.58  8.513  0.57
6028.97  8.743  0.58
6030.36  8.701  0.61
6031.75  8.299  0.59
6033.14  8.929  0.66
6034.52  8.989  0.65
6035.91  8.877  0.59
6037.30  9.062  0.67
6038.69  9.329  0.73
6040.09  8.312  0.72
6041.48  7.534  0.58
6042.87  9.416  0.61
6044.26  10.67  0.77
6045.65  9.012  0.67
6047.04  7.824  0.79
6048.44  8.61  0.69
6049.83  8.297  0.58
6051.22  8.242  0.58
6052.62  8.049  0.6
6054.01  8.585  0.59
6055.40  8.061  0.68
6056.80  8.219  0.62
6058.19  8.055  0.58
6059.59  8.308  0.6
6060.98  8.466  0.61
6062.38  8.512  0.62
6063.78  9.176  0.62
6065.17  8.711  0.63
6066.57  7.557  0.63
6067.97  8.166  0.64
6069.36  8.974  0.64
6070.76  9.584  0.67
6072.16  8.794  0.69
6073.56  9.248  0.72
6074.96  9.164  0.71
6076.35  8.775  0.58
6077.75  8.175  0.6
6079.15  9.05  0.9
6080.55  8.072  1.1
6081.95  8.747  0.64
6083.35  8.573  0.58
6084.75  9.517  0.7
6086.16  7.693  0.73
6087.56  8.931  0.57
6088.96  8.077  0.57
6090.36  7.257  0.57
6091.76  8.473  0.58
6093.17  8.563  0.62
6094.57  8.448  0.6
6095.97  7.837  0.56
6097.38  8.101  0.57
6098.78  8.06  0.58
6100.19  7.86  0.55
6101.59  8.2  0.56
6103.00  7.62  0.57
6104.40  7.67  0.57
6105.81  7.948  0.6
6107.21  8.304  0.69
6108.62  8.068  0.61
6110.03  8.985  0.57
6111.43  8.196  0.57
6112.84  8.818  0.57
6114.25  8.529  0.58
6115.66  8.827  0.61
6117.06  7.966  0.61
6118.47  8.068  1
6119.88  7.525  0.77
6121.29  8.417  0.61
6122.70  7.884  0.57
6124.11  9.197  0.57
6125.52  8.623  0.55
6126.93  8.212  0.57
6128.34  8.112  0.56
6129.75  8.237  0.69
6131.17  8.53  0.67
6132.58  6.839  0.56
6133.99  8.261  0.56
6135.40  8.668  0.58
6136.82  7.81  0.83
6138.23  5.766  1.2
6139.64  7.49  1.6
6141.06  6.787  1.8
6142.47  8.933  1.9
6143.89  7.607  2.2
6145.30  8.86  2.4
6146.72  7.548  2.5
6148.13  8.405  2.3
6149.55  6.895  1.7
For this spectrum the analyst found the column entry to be 9.1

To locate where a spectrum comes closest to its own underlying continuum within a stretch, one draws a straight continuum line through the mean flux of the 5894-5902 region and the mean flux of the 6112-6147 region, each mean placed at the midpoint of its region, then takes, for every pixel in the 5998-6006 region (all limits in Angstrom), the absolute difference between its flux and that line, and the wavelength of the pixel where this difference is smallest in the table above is 5998.51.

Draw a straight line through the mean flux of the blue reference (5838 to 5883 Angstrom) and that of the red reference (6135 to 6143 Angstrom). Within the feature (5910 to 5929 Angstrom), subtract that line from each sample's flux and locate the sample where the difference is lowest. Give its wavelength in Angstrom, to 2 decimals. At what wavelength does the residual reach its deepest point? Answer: 5923.02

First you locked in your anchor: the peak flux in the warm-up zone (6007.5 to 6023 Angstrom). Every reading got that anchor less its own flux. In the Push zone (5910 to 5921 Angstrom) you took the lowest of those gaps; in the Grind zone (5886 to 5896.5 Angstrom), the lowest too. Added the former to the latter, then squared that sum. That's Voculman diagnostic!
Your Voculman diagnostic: 1.1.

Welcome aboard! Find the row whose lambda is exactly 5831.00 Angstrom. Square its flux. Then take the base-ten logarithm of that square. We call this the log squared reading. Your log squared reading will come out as 1.78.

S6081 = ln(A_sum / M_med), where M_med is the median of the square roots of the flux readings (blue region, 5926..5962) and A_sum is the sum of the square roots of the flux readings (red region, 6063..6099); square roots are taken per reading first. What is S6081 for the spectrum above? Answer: 3.29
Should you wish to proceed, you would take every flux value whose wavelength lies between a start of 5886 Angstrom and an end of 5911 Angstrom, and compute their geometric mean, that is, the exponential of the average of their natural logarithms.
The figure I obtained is 6.8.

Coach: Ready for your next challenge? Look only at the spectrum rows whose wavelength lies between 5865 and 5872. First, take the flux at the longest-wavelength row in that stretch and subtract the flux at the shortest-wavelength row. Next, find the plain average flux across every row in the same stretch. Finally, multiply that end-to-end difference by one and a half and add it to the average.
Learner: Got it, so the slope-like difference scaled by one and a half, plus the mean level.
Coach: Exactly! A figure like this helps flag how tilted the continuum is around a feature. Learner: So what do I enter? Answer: 8.29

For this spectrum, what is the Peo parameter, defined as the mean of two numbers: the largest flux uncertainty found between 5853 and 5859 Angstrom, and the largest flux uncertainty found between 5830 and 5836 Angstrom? 0.94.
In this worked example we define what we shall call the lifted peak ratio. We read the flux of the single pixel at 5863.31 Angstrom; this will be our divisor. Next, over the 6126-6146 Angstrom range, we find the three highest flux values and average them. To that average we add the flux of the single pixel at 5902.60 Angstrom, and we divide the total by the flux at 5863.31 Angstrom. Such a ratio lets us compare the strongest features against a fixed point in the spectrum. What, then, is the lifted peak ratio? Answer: 2.3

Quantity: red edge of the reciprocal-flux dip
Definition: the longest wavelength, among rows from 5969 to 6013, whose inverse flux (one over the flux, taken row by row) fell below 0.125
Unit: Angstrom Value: 6005.42 Angstrom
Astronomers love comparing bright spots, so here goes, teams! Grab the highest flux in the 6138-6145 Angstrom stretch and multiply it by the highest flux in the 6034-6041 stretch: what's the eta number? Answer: 83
